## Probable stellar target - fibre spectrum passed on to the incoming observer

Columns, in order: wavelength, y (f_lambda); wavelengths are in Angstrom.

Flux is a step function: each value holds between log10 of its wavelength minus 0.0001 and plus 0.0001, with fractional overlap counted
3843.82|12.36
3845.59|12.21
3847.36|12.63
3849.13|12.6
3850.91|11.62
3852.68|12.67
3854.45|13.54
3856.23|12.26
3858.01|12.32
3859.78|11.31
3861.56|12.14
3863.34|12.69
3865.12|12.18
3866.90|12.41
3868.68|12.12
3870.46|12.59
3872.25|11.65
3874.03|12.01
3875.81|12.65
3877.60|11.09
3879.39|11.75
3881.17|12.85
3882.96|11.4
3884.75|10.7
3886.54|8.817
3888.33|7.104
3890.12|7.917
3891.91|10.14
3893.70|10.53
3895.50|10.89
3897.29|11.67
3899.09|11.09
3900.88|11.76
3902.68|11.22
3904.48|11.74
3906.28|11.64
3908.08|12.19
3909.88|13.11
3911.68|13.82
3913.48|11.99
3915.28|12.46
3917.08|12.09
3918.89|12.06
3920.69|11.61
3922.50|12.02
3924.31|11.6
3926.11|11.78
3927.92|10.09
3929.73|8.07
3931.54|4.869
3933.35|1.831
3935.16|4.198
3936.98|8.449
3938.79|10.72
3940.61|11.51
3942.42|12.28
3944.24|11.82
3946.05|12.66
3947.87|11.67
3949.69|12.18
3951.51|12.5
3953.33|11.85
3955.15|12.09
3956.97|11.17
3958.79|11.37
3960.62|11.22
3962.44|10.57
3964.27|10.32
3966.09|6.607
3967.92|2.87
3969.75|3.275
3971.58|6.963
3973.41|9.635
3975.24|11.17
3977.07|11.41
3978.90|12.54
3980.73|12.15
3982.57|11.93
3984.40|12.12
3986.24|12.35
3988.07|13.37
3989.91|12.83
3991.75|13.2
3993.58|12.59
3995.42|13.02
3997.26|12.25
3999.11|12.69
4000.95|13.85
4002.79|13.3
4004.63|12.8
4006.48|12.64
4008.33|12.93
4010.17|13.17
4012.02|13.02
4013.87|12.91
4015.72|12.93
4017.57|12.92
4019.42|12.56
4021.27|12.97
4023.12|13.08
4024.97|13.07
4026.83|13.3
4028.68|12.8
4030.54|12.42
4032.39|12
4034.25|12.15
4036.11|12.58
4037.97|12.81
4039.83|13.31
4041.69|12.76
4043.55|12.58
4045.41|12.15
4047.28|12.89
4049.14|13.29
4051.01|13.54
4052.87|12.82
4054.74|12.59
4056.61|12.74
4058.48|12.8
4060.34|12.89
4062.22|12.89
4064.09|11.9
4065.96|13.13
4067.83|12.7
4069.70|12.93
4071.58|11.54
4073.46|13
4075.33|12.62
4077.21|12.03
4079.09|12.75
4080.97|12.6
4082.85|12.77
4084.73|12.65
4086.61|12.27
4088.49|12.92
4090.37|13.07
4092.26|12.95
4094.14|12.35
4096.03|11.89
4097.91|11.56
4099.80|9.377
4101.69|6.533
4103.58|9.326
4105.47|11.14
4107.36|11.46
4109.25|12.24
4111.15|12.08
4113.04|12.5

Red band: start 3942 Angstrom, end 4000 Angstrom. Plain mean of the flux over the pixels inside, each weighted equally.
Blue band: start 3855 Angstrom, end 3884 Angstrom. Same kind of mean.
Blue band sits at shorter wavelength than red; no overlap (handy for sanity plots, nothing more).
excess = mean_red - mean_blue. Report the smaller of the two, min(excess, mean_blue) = -1.0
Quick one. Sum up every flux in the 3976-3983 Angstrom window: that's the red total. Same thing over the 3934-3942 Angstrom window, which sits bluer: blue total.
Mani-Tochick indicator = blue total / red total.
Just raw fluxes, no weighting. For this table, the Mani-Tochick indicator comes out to 0.73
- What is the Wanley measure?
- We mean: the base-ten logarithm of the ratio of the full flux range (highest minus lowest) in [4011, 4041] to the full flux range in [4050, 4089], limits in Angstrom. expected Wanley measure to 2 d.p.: -0.18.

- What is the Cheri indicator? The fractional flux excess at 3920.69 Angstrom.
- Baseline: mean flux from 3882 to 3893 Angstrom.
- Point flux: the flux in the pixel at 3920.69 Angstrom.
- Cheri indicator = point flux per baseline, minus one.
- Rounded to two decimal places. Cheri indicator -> 0.24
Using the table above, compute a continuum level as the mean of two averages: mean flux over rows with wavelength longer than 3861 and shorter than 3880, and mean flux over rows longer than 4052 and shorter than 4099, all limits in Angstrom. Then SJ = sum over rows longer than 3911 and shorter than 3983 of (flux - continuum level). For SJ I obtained -84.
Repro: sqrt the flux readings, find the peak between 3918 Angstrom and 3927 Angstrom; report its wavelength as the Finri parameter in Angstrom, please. 3918.89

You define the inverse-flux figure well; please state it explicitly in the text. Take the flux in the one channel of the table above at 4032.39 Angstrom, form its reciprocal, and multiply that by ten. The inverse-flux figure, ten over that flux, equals 0.83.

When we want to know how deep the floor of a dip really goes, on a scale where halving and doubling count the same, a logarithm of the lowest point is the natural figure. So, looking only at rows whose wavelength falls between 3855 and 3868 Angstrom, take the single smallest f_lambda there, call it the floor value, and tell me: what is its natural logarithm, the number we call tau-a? 2.43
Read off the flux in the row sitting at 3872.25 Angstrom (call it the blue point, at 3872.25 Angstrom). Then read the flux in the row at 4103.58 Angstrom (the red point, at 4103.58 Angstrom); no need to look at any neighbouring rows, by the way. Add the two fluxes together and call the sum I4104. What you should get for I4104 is 21.0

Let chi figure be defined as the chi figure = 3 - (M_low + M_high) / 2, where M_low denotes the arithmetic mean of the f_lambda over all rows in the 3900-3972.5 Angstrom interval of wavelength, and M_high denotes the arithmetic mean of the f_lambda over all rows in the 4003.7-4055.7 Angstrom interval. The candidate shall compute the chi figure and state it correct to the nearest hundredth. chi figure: -8.56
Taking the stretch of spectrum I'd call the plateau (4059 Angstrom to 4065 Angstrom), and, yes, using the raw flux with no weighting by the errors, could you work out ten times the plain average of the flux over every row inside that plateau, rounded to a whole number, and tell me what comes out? 126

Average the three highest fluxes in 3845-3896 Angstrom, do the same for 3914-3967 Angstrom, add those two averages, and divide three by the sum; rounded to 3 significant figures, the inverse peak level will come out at 0.117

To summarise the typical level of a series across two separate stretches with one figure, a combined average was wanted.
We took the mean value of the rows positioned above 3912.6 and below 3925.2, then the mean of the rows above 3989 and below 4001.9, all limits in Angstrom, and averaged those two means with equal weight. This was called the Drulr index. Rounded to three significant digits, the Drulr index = 12.4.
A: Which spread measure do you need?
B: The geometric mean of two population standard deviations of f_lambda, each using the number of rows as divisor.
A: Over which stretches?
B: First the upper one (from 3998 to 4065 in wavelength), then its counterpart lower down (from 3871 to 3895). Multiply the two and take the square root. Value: 0.82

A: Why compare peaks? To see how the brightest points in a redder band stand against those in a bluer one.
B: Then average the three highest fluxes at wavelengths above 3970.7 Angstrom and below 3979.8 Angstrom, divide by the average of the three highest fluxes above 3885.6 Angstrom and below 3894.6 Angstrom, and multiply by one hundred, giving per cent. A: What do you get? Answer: 119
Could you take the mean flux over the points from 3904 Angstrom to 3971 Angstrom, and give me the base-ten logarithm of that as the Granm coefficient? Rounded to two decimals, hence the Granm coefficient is 1.01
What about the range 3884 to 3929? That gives 1.05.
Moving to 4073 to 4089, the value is 1.10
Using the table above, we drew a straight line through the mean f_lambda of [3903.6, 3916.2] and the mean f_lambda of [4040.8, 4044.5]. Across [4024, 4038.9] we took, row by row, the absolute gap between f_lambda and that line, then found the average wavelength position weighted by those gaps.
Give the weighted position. 4030.4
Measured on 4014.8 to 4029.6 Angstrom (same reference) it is 4022.9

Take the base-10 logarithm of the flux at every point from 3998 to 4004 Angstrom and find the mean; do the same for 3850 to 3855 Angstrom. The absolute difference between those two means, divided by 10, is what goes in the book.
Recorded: 0.0023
